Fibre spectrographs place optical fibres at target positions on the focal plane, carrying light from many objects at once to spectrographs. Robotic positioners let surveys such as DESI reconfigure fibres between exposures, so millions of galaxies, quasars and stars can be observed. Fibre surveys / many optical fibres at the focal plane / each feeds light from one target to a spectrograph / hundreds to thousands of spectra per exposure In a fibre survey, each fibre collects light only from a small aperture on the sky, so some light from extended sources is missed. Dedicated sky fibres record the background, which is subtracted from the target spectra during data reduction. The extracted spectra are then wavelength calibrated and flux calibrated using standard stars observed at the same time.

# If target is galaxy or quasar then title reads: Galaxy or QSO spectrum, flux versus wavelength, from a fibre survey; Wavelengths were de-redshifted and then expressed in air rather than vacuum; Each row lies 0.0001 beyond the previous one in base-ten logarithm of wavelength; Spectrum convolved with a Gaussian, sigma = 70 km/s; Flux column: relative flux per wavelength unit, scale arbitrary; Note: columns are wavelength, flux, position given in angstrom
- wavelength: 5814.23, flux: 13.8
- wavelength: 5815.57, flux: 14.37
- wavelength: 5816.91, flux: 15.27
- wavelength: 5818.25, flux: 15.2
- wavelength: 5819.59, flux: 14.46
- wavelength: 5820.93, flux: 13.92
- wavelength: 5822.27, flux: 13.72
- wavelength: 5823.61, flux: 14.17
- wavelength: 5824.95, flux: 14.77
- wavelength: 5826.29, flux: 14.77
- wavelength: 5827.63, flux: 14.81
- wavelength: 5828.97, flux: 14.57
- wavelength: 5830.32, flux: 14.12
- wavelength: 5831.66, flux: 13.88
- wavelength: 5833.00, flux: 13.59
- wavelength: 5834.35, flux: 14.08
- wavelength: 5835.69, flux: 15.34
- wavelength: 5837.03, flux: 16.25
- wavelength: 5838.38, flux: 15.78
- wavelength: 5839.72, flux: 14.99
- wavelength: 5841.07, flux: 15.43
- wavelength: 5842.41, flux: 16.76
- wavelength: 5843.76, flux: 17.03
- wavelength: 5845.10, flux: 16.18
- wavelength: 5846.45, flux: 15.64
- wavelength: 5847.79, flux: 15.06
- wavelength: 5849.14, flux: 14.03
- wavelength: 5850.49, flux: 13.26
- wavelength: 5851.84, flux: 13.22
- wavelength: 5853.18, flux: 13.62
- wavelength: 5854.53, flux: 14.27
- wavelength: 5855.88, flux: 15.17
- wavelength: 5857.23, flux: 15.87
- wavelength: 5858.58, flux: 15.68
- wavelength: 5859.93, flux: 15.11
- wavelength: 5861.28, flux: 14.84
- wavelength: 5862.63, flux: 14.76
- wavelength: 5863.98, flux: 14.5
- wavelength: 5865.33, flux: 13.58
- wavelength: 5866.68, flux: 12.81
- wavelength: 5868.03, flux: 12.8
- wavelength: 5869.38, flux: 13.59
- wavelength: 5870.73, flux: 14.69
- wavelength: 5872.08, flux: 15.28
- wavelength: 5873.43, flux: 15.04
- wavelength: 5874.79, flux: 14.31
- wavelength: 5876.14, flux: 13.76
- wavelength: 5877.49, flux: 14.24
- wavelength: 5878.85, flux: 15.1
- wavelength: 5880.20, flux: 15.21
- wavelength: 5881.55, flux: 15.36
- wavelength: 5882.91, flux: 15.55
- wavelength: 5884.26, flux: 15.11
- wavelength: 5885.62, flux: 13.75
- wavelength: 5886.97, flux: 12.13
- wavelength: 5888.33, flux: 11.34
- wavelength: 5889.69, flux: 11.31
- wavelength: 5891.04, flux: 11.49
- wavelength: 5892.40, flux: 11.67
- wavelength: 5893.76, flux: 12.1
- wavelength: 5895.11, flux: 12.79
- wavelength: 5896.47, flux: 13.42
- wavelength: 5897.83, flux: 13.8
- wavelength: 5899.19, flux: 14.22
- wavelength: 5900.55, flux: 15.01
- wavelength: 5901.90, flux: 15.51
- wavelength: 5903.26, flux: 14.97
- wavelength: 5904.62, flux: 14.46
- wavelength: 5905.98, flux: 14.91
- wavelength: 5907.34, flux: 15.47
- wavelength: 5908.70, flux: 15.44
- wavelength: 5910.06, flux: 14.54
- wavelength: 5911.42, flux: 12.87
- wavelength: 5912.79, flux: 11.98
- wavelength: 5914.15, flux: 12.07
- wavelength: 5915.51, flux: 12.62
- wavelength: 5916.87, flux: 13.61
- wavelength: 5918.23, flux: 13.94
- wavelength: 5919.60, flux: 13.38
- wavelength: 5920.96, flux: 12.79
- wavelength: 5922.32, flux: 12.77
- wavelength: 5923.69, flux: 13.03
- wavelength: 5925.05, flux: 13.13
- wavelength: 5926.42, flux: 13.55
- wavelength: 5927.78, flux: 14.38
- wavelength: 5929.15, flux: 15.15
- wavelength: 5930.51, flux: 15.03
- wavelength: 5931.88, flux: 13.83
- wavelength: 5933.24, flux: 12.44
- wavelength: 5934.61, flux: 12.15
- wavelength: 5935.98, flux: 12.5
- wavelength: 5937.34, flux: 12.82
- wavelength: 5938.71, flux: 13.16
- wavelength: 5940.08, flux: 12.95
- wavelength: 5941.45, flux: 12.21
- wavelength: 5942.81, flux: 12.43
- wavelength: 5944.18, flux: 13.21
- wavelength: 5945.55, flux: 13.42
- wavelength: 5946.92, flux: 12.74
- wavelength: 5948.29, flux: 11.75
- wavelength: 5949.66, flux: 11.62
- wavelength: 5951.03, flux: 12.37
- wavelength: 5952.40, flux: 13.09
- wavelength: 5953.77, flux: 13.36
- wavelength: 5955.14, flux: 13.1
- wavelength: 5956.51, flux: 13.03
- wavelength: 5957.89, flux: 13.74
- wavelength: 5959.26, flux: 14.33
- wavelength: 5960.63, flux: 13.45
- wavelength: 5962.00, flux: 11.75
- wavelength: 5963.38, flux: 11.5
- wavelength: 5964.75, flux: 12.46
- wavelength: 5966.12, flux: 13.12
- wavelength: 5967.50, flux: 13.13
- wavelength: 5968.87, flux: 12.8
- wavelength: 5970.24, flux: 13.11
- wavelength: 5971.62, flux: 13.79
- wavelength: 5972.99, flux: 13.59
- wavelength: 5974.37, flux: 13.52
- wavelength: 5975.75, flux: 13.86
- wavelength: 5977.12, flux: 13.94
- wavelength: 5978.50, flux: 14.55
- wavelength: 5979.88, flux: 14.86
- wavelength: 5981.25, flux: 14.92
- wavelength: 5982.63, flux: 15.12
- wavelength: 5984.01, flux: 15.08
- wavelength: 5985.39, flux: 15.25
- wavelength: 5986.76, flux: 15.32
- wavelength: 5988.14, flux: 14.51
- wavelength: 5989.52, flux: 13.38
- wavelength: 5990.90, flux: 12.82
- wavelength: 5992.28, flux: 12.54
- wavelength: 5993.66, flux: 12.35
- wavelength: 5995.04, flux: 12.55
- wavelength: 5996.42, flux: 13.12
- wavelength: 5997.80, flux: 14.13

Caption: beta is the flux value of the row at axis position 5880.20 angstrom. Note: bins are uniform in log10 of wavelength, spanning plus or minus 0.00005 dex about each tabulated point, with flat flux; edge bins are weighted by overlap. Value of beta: 15.21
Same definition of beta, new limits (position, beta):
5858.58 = 15.68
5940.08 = 12.95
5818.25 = 15.2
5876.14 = 13.76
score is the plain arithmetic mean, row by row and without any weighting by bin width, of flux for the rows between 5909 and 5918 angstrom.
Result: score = 12.9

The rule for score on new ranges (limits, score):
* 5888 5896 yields 11.8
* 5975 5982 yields 14.4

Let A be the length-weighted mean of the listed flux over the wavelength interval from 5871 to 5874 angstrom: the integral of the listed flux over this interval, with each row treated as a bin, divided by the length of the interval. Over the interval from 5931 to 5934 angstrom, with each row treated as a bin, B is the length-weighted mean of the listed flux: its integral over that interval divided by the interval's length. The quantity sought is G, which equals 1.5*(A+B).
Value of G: 42.5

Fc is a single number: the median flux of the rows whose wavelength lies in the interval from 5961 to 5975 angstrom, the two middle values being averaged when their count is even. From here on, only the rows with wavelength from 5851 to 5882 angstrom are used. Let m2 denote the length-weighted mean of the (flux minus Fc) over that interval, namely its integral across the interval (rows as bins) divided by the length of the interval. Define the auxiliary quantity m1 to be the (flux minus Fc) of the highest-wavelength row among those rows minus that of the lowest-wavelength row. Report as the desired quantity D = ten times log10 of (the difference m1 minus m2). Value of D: -1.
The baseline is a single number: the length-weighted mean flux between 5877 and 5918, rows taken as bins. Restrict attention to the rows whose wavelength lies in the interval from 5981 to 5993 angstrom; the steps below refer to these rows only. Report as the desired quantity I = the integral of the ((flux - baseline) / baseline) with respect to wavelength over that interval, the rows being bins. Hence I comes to 0.5 angstrom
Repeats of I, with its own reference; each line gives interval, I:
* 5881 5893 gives -0.6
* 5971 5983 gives 0.4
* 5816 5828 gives 0.7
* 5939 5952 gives -1.1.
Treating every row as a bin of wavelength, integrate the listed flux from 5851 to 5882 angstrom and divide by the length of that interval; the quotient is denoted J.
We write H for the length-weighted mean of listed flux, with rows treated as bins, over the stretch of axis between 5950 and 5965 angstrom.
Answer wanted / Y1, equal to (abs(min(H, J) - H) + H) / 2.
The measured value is 6.5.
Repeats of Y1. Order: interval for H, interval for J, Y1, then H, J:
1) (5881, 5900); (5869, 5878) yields 6.6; 13.1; 14.5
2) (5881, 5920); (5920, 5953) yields 7.1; 13.6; 13.0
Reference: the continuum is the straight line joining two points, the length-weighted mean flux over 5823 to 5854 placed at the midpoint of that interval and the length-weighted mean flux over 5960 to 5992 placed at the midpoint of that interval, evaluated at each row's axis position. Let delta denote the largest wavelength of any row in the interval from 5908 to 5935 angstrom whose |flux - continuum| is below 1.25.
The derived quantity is 5931.88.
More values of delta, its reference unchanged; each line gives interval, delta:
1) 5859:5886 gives 5885.62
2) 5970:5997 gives 5996.42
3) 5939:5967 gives 5966.12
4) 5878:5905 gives 5904.62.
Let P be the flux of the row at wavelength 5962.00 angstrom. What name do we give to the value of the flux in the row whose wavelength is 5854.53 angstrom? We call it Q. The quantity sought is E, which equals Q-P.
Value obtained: 2.5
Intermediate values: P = 11.75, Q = 14.27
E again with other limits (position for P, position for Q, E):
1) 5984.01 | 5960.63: -1.6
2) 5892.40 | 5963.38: -0.2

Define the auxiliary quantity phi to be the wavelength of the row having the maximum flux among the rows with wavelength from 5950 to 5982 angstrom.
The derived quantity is 5981.25 angstrom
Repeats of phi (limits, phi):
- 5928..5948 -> 5929.15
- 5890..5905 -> 5901.90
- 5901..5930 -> 5901.90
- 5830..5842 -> 5837.03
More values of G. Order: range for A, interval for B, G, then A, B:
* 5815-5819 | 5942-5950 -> 41.3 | 14.9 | 12.6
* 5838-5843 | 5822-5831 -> 45.3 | 15.7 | 14.5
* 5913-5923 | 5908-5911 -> 41.7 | 13.0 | 14.8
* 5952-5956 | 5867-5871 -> 40.1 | 13.2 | 13.5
